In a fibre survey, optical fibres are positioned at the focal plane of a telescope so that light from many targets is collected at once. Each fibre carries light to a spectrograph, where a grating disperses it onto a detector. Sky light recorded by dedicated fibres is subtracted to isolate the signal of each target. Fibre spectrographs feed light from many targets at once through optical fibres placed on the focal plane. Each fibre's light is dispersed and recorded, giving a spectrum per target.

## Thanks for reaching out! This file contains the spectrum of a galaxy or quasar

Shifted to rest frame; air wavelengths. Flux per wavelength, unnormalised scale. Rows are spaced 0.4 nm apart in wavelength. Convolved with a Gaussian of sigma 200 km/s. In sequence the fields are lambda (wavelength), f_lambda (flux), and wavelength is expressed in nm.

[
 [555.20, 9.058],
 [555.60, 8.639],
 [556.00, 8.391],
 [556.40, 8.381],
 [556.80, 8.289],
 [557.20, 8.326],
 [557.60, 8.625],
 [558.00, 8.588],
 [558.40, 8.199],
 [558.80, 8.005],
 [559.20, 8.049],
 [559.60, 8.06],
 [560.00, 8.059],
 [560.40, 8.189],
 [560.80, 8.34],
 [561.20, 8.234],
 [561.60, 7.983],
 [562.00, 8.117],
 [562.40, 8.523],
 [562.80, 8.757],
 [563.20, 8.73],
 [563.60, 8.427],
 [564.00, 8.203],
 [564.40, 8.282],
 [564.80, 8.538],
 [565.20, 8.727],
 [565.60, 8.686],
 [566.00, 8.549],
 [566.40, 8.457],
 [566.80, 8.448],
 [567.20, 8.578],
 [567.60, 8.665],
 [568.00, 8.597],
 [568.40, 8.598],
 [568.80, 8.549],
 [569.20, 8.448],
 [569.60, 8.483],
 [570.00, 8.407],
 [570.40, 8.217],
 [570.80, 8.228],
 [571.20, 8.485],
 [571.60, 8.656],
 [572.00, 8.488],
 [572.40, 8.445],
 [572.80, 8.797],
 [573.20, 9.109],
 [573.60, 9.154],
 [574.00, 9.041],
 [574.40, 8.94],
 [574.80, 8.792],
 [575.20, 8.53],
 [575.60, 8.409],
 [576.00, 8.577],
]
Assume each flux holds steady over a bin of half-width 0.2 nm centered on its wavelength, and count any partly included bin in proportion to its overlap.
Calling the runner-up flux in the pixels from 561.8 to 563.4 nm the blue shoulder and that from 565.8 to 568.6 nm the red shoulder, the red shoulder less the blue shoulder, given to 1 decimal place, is -0.1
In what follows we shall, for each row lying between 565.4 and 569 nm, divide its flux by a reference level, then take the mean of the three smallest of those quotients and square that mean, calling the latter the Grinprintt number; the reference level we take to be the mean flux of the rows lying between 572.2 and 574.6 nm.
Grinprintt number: 0.91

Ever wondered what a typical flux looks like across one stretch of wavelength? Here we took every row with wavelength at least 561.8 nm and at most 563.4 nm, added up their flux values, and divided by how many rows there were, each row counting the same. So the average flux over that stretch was 8.53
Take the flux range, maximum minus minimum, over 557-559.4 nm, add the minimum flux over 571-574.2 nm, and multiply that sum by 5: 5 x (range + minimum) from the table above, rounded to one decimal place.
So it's 45.3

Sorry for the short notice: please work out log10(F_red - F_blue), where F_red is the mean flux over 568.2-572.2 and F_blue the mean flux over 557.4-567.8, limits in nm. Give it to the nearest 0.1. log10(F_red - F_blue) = -1.2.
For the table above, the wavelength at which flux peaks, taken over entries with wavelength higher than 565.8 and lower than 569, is 567.60 nm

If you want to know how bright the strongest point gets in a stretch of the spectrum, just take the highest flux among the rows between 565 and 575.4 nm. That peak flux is 9.154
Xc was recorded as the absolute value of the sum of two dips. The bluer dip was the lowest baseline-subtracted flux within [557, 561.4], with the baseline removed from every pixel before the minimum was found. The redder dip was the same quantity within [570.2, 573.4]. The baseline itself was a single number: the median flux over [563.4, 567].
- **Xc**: 0.69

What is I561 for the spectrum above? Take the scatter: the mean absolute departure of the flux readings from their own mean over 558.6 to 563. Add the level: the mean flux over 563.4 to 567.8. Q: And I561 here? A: 8.69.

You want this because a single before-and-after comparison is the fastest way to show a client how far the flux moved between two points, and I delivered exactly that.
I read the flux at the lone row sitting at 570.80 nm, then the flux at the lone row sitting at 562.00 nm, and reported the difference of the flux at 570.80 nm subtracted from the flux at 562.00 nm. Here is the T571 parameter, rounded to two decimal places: -0.11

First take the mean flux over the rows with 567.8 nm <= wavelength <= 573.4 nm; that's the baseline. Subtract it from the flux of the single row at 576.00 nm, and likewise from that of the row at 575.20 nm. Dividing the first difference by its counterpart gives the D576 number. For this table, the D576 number -6.6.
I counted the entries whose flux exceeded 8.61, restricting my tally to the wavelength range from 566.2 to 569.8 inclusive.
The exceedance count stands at 1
